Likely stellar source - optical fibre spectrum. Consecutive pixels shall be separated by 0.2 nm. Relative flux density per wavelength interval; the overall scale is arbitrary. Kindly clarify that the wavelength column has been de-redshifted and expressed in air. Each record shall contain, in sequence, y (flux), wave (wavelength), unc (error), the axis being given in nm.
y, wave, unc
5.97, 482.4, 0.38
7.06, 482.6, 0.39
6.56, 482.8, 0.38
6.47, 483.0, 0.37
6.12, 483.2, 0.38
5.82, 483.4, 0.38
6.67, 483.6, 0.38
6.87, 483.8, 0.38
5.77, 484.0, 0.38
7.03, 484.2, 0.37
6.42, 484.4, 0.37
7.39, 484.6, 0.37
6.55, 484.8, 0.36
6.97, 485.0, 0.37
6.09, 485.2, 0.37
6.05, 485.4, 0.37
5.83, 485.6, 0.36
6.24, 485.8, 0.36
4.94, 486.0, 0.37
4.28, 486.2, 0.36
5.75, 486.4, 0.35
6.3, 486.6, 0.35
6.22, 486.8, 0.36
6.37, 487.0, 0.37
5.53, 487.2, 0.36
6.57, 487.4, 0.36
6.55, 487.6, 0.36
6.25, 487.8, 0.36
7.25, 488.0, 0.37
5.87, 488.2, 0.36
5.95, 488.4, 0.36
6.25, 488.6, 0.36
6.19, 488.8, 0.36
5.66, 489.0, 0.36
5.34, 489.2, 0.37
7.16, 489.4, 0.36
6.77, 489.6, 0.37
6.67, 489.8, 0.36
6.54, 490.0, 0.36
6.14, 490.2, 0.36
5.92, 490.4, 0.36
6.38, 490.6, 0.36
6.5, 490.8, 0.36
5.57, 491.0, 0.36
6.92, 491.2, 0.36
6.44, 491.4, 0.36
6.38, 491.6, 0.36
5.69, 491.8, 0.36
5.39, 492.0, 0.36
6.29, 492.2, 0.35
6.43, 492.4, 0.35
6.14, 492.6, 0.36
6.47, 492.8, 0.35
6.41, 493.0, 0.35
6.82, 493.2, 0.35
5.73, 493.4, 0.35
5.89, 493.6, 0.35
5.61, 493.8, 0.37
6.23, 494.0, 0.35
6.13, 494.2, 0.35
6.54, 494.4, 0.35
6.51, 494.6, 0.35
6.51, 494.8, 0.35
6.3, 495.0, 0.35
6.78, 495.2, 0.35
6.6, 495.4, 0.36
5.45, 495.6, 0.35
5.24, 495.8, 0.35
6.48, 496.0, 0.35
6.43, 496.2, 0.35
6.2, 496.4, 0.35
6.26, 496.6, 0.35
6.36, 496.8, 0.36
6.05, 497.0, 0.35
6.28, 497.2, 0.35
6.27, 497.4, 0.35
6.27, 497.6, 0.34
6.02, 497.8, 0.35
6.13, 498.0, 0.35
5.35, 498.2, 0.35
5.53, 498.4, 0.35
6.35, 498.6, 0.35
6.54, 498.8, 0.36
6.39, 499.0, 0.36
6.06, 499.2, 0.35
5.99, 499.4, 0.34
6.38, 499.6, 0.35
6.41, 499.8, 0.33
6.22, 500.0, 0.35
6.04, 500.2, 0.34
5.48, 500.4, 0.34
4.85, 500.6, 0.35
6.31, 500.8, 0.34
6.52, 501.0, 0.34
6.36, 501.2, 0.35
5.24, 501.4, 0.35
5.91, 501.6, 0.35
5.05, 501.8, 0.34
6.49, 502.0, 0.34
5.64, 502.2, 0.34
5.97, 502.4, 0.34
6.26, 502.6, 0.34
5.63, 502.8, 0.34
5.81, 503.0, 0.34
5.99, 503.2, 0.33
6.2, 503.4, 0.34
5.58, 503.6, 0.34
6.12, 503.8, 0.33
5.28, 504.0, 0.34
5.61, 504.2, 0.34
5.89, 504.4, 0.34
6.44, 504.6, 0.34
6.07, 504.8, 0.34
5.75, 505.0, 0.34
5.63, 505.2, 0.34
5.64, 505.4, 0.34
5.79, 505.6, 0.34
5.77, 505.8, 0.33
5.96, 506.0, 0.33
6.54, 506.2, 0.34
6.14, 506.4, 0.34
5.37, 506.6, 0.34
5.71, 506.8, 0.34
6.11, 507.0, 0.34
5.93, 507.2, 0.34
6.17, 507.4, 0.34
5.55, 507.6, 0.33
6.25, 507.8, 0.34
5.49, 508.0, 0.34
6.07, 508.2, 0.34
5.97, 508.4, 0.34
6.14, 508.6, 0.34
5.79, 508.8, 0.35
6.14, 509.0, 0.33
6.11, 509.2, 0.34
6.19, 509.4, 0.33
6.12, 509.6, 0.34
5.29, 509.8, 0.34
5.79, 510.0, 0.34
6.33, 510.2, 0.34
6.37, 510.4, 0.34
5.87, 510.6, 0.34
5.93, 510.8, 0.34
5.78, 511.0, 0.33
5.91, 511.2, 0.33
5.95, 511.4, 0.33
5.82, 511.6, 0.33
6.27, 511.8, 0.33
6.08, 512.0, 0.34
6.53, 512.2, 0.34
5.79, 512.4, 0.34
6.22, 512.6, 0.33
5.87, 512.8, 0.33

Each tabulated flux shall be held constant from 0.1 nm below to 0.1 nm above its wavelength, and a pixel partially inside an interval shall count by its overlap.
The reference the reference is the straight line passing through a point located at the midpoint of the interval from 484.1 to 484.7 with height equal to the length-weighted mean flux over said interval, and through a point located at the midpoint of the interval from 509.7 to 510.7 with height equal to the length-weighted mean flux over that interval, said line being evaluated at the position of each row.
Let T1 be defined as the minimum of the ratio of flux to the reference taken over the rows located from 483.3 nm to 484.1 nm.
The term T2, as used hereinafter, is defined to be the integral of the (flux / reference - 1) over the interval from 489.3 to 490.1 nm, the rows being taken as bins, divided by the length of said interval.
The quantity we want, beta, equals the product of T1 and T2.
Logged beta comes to 0.006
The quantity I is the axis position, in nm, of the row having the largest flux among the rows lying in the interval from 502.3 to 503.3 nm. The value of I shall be 502.6 nm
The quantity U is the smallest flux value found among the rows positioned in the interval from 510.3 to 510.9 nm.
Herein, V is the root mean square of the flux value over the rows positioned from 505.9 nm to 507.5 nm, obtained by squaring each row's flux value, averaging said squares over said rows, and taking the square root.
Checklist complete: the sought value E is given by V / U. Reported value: 1.02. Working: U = 5.87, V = 6.0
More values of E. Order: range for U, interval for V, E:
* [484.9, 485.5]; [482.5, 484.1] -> 1.06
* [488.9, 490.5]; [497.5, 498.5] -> 1.10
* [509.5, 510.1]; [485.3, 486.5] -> 1.05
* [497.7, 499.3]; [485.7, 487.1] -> 1.08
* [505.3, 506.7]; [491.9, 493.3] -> 1.17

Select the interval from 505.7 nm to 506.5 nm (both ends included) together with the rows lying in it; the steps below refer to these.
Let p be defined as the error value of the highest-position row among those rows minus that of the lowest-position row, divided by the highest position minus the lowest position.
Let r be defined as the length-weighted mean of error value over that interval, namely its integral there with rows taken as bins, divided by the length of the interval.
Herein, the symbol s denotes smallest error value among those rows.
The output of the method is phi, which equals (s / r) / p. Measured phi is 59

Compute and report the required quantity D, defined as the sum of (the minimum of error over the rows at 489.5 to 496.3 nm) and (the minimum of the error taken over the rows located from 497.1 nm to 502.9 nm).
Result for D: 0.680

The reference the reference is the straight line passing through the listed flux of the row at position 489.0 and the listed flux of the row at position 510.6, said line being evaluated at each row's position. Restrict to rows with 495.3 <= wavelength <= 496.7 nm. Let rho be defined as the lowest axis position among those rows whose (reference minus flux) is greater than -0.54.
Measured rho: 495.6 nm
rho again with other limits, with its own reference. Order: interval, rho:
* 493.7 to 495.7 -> 493.8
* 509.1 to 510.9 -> 509.2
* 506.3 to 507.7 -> 506.4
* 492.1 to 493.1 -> 492.6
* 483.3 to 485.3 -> 483.4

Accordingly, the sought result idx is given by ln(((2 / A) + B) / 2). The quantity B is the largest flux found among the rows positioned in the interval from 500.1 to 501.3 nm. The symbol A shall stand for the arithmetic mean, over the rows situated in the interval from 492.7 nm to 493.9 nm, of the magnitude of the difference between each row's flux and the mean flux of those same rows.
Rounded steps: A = 0.41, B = 6.52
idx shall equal 1.74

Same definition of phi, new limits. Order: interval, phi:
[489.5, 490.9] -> -120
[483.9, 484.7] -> -60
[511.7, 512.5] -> 59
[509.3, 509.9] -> 39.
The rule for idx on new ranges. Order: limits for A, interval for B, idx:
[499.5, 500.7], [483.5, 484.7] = 1.75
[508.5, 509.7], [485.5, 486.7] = 2.60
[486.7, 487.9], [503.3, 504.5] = 1.96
